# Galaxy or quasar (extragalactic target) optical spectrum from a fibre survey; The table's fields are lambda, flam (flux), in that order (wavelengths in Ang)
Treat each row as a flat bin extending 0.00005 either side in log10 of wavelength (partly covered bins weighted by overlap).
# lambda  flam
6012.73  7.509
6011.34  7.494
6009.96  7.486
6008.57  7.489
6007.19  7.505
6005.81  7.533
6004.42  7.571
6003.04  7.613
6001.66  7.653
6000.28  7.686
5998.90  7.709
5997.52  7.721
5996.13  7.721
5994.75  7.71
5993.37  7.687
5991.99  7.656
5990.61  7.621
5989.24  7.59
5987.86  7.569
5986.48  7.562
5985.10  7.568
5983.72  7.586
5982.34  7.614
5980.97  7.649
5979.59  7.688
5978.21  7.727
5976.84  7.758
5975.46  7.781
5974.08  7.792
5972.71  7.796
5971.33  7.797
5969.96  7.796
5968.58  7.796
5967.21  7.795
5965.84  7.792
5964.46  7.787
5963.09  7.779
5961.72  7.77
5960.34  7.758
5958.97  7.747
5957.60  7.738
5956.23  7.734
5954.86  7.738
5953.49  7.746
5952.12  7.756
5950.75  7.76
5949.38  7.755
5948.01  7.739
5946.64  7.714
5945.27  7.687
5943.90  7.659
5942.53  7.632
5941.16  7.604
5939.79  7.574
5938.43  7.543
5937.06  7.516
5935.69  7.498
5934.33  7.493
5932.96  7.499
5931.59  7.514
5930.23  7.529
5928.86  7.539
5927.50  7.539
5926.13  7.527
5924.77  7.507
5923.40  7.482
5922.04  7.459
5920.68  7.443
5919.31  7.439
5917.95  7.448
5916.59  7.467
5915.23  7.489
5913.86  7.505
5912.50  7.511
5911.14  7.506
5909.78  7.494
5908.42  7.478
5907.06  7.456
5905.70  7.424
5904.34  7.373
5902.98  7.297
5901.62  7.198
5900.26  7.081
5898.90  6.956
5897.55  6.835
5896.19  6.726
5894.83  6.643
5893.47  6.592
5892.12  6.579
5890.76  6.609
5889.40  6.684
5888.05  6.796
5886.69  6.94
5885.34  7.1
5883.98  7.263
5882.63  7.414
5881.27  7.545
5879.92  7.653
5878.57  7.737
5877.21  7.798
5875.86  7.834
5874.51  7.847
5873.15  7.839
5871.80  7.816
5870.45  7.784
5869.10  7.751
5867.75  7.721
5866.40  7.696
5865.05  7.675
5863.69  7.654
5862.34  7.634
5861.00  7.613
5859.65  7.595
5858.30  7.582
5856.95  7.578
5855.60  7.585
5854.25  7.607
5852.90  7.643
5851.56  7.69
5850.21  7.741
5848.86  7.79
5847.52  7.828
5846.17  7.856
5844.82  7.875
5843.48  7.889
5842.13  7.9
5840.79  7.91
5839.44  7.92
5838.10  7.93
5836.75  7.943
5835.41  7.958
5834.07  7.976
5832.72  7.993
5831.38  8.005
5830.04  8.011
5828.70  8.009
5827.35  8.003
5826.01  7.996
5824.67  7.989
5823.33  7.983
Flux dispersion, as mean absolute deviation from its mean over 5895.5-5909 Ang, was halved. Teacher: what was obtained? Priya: 0.11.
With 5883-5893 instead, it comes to 0.11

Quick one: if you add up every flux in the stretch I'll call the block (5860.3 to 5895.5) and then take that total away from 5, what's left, -187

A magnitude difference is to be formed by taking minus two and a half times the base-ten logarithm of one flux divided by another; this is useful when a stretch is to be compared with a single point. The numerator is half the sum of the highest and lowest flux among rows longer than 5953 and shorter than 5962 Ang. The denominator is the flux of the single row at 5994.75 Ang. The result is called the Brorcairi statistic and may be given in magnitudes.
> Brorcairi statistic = -0.01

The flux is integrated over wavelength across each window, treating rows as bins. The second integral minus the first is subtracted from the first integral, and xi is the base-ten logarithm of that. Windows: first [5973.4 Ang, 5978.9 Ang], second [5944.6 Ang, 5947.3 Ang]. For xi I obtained 1.8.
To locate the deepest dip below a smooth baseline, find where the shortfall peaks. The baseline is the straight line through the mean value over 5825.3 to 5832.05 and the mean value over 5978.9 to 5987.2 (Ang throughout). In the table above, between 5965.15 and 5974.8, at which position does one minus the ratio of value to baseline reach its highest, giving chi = 5965.84 Ang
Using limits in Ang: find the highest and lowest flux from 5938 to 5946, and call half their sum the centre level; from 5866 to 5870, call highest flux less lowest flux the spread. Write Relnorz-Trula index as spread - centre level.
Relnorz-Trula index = -7.56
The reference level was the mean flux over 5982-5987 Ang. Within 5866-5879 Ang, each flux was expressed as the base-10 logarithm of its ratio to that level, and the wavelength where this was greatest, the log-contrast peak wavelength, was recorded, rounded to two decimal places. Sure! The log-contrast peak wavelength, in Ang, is 5874.51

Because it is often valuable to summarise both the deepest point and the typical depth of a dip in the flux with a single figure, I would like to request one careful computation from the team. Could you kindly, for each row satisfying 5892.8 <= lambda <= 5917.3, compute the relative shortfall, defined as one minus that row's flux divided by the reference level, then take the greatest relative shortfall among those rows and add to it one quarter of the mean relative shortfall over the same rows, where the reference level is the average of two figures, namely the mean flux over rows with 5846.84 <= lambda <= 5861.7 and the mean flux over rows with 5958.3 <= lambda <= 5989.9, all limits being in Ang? 0.16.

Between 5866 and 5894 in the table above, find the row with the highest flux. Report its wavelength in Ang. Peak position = 5874.51 Ang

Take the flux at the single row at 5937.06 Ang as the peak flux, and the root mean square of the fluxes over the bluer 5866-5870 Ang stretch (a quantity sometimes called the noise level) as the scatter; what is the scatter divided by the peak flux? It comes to 1.03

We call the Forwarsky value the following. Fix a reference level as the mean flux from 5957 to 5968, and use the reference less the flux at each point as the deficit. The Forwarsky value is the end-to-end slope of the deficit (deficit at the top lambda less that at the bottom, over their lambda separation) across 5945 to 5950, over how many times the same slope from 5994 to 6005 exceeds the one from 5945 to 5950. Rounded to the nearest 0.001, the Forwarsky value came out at 0.019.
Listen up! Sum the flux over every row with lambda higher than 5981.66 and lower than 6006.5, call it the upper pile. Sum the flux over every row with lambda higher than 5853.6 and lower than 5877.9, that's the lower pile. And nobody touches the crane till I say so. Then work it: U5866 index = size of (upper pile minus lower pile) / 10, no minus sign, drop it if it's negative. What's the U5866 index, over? 0.12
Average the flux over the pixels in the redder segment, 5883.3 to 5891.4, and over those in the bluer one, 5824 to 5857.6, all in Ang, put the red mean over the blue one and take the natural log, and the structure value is -0.13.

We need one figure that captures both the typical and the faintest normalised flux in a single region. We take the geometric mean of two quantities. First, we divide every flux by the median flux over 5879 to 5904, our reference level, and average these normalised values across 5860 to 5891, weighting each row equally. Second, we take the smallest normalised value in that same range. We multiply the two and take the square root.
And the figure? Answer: 1.01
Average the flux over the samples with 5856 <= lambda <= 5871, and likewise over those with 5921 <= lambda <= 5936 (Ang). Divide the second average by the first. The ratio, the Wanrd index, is 0.98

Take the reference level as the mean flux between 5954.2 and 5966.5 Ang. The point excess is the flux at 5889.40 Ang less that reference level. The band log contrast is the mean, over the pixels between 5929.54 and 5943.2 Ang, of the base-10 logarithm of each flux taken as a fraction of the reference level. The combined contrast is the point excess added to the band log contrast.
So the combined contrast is -1.1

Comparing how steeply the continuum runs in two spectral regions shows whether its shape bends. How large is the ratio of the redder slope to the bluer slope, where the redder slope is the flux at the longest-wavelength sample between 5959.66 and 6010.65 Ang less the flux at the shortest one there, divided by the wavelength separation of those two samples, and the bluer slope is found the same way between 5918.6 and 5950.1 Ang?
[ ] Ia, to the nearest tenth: -0.5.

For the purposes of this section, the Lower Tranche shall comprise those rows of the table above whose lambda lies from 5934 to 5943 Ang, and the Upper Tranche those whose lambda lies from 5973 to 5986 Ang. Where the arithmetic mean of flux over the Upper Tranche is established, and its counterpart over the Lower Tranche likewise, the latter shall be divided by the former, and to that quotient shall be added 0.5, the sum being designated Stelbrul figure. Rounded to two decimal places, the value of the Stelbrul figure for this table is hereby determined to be 1.48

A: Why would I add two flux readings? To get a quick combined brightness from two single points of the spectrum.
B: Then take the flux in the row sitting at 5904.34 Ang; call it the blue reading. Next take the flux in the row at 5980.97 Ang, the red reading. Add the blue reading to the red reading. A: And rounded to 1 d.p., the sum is 15.0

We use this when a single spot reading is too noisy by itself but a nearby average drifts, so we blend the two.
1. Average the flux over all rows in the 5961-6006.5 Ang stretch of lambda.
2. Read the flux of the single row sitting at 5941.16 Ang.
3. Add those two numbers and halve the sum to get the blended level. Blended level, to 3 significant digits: 7.65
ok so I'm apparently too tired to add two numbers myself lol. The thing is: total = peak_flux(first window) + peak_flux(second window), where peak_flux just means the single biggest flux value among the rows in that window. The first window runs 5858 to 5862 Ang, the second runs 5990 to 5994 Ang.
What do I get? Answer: 15.3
